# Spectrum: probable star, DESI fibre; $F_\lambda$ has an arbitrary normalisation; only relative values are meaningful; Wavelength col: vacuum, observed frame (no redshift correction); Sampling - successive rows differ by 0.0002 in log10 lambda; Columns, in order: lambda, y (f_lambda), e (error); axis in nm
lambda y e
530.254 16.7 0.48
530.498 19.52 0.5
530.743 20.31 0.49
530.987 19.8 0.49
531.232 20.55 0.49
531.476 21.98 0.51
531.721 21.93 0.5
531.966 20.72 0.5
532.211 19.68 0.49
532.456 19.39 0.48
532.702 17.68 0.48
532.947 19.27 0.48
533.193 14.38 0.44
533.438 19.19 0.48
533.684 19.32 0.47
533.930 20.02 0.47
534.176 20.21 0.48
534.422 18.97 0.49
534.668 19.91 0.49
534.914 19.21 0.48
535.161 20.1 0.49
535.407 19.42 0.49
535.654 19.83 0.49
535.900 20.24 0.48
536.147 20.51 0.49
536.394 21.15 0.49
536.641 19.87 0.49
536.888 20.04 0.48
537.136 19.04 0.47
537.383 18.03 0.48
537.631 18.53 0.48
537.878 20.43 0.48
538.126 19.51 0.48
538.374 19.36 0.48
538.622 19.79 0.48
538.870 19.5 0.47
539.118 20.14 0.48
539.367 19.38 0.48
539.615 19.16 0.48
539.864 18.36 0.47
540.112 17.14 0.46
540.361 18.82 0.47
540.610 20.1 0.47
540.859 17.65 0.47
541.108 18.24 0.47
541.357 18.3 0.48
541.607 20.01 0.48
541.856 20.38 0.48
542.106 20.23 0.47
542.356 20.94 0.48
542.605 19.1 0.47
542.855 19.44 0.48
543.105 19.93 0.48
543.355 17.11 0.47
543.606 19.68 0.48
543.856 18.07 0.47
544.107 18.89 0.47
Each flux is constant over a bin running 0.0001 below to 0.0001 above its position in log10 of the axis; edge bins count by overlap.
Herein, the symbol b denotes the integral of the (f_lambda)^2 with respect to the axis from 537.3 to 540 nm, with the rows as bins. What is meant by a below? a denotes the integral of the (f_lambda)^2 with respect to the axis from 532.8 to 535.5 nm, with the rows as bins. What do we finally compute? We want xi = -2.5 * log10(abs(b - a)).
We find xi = -3.1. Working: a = 989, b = 1007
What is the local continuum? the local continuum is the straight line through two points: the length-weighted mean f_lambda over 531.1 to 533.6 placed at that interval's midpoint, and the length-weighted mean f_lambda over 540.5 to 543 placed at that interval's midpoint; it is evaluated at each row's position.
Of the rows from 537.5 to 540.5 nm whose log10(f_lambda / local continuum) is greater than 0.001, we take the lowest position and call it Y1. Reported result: 537.878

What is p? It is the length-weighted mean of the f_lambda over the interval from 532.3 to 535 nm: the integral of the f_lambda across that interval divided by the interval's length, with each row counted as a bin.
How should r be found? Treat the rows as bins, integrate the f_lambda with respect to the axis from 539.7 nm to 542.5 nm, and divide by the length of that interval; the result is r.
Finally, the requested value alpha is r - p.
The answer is 0.24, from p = 18.9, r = 19.1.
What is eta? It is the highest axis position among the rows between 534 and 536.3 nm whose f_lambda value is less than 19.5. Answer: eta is 535.407 nm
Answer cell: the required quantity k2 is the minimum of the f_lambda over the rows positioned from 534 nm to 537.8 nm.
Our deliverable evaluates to 18.03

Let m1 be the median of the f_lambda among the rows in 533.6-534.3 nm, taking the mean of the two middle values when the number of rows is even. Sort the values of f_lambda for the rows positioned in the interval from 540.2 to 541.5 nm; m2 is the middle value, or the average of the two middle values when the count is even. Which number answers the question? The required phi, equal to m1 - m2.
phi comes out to 1.72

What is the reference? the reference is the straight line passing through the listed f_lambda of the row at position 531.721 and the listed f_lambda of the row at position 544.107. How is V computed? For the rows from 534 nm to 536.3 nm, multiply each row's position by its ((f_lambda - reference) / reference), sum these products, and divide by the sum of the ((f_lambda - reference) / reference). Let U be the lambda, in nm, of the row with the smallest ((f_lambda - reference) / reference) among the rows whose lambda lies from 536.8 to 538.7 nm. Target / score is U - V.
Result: 2.41 nm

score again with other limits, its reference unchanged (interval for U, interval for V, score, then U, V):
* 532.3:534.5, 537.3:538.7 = -4.58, 533.193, 537.77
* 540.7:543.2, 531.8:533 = 8.31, 540.859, 532.55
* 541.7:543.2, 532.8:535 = 8.90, 542.605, 533.71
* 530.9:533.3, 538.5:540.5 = -6.60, 533.193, 539.79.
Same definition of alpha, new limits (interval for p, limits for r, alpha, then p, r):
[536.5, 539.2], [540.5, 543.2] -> 0.00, 19.5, 19.5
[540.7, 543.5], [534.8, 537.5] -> 0.55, 19.2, 19.8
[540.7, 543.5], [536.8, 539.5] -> 0.20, 19.2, 19.4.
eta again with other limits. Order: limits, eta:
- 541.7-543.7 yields 543.355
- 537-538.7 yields 538.374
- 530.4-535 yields 534.914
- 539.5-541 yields 540.859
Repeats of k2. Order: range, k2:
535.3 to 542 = 17.14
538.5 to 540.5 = 17.14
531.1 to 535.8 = 14.38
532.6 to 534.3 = 14.38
